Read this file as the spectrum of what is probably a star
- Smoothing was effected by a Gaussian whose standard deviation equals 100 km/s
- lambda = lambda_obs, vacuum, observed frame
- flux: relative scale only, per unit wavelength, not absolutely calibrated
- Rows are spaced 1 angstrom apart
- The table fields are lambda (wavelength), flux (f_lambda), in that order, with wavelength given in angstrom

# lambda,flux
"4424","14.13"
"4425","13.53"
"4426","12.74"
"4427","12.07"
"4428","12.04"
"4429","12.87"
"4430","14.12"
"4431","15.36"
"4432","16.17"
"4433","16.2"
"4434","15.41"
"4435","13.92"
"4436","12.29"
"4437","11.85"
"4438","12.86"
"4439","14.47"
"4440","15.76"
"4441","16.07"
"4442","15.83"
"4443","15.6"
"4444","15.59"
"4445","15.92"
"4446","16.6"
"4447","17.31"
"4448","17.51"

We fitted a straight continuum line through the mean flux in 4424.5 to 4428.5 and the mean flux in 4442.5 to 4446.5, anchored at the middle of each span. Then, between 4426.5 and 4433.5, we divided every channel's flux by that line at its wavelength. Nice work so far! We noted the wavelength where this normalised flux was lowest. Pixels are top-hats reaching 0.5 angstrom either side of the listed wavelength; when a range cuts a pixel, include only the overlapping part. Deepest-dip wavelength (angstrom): 4428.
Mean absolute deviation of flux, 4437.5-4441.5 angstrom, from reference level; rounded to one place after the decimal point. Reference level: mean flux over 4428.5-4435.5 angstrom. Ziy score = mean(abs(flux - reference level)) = 1.1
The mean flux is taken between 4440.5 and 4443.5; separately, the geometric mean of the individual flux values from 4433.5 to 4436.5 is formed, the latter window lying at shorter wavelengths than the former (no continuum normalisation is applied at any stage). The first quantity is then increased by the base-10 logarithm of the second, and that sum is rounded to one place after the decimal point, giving 17.0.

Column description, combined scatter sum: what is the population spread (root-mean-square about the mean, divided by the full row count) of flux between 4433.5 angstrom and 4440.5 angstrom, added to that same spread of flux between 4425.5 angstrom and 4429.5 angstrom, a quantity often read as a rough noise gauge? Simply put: 1.79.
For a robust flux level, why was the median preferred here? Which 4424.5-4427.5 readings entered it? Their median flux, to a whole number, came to 13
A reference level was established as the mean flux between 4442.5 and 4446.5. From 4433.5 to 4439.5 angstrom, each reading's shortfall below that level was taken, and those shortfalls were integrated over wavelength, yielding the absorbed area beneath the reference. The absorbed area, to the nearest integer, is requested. 15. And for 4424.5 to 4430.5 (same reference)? 18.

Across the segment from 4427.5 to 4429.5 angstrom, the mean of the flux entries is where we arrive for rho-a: 12.5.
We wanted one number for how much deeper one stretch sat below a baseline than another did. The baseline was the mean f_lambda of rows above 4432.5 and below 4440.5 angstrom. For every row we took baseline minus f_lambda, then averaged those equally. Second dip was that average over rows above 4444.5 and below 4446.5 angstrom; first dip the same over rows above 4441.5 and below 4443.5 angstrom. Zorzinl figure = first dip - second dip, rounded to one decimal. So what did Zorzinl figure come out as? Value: 0.5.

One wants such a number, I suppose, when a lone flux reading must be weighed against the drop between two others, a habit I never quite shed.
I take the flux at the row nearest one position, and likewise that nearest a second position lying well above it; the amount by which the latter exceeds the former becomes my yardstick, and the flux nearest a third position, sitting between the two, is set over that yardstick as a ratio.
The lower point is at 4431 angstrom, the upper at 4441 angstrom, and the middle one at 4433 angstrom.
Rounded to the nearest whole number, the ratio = 23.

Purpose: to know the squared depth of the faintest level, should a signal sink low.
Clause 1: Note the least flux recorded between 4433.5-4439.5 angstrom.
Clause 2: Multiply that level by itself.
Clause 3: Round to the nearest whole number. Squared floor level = 140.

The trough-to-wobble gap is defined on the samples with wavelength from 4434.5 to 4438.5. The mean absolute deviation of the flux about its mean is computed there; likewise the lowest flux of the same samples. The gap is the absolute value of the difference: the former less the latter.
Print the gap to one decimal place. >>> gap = 11.2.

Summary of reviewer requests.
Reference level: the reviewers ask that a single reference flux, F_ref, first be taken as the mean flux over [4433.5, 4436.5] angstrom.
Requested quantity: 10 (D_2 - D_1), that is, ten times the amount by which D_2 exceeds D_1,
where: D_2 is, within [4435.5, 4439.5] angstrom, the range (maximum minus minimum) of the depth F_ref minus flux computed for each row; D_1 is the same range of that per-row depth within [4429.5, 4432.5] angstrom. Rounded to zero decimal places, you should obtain 6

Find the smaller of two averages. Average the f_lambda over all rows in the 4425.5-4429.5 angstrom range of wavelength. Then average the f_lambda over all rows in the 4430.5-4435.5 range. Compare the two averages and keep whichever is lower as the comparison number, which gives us 12.4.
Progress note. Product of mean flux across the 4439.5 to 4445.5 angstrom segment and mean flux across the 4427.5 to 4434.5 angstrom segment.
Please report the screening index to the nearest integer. 231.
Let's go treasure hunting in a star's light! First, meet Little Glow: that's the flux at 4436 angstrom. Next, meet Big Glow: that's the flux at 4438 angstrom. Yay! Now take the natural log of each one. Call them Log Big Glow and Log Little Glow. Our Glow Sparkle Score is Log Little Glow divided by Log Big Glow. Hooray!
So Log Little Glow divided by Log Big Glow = 0.98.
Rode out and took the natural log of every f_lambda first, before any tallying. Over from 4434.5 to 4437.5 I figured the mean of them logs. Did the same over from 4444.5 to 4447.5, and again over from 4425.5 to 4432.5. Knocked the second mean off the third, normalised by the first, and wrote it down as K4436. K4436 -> -0.08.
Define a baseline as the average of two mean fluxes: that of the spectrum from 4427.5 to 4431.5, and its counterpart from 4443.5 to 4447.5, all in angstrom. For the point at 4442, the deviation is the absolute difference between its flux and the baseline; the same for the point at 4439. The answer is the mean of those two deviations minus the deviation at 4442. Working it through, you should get -0.17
